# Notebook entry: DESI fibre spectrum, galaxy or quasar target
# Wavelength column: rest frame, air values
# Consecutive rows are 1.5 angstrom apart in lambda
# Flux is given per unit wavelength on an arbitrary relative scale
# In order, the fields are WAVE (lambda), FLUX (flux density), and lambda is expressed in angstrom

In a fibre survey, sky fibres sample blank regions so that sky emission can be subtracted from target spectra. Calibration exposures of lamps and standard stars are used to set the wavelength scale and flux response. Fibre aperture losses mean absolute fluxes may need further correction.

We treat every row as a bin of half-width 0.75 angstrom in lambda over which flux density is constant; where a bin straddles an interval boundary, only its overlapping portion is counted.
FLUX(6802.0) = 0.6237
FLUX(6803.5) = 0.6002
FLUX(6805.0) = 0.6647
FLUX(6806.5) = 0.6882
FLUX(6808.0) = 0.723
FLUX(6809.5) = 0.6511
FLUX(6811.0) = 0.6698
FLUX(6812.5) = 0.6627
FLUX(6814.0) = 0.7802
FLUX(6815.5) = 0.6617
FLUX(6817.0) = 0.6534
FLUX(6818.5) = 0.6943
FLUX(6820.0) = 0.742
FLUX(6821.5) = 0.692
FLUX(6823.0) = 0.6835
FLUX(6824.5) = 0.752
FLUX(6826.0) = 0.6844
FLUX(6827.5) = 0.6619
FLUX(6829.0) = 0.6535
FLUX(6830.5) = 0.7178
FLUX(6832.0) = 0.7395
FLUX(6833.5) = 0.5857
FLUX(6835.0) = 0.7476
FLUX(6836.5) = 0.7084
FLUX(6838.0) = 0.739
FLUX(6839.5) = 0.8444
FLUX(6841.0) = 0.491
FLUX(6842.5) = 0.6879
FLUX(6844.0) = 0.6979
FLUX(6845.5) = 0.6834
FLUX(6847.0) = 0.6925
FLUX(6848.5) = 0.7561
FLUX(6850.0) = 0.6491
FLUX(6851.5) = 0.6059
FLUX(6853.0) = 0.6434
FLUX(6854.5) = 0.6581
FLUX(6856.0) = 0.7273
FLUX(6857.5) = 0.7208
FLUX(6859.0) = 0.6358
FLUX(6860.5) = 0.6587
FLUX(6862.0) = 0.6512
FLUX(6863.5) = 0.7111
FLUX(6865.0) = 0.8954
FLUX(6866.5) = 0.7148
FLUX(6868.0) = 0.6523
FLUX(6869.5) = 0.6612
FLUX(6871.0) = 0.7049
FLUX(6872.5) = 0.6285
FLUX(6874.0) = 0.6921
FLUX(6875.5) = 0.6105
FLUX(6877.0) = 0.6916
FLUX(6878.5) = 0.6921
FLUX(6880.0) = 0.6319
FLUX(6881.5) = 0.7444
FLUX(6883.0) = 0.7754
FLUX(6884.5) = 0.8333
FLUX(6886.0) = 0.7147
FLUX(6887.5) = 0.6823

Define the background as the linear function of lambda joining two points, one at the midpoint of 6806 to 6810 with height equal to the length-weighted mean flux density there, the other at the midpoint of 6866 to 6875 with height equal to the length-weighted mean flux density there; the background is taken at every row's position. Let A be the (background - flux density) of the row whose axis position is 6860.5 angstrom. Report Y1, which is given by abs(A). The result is 0.017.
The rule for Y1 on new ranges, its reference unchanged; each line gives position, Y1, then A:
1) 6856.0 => 0.051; -0.051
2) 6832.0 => 0.056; -0.056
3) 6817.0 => 0.034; 0.034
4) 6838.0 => 0.057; -0.057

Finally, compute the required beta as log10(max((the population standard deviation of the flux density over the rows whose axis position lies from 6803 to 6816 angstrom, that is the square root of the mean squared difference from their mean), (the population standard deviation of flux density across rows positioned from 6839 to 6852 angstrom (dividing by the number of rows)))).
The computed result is -1.04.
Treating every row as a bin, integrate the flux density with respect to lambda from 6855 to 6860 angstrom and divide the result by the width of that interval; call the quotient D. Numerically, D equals 0.691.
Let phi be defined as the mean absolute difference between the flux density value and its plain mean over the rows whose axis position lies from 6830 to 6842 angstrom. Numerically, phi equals 0.079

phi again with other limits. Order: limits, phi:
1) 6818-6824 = 0.020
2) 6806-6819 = 0.030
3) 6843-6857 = 0.036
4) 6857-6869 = 0.056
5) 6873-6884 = 0.040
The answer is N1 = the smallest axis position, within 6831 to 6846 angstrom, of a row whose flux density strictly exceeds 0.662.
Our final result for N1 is 6832.0 angstrom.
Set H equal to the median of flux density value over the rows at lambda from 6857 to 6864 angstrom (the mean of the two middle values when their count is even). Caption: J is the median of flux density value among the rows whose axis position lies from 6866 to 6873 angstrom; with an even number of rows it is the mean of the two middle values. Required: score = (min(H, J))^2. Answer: 0.434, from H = 0.659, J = 0.66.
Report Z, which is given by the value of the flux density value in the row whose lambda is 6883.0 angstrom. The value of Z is 0.7754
